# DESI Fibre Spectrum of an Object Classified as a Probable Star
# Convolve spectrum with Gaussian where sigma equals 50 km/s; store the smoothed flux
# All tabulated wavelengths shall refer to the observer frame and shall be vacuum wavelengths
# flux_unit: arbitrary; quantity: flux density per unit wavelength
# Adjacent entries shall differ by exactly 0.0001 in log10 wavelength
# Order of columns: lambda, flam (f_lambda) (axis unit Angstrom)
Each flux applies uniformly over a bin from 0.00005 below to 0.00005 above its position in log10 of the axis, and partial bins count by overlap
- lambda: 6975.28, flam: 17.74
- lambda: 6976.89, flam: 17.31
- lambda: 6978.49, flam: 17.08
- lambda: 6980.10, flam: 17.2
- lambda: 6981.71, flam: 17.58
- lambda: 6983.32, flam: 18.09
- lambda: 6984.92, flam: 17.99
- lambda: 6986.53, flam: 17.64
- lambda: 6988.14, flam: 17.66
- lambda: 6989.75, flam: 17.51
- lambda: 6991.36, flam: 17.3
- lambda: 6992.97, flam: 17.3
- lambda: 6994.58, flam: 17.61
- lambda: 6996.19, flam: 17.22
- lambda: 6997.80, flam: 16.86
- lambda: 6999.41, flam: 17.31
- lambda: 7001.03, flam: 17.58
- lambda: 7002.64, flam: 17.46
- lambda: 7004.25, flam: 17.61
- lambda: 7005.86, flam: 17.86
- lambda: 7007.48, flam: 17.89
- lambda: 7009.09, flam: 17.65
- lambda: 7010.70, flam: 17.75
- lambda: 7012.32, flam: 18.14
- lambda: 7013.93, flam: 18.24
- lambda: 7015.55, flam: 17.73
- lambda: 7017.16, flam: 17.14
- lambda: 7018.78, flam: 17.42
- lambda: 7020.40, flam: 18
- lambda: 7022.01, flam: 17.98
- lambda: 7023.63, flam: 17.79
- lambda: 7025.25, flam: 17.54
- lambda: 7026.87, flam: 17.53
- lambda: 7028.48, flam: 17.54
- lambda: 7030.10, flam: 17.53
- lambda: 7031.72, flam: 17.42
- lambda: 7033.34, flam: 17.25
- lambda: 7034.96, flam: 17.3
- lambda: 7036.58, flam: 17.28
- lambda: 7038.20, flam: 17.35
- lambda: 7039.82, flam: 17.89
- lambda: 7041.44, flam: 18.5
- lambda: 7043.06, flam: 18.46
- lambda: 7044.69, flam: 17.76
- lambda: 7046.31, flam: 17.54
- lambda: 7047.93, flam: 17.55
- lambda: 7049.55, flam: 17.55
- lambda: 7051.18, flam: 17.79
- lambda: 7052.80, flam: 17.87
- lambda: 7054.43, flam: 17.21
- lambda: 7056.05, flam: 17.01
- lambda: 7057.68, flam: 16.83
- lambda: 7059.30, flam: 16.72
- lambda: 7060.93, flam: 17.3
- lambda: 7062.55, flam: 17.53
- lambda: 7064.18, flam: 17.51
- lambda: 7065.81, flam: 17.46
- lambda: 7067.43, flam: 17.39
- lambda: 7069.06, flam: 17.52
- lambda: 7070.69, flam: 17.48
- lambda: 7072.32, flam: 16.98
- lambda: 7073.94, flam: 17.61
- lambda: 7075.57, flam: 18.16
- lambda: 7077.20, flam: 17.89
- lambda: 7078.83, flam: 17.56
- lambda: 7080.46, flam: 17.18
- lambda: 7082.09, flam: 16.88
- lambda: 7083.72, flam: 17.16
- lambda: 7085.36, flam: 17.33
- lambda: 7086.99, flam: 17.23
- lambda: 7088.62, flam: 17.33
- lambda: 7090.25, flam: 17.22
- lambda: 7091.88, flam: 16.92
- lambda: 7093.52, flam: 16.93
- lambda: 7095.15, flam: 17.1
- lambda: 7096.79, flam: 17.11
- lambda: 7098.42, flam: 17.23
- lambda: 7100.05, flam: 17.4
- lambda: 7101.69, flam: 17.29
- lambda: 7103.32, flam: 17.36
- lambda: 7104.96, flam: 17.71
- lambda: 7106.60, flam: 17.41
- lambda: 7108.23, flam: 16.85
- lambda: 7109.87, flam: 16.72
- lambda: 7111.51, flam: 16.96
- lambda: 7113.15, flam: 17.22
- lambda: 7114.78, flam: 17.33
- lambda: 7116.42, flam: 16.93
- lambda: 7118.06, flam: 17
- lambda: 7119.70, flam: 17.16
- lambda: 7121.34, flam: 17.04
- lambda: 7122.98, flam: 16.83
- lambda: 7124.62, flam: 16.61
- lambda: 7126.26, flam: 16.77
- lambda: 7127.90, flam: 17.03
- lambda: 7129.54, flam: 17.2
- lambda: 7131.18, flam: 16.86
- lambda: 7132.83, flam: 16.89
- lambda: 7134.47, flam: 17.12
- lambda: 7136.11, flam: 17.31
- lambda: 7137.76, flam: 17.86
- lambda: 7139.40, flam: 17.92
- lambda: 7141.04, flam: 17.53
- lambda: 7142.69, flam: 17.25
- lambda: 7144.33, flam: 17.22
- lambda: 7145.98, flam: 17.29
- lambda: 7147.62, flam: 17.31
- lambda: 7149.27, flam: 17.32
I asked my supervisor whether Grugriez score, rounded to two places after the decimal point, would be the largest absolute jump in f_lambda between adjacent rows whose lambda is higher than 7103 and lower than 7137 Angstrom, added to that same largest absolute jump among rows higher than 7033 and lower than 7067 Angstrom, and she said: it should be 1.26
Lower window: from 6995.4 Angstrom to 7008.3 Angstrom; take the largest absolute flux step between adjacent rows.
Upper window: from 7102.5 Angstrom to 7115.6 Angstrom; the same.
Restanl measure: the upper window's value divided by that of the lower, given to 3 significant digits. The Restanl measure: 1.24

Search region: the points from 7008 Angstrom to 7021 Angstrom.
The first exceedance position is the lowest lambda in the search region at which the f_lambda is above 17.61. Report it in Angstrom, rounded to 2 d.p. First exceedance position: 7009.09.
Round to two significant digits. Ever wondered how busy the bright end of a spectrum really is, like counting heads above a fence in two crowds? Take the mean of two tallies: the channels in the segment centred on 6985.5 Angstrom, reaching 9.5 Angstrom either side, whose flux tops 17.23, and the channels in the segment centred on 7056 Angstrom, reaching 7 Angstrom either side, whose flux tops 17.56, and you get 6.0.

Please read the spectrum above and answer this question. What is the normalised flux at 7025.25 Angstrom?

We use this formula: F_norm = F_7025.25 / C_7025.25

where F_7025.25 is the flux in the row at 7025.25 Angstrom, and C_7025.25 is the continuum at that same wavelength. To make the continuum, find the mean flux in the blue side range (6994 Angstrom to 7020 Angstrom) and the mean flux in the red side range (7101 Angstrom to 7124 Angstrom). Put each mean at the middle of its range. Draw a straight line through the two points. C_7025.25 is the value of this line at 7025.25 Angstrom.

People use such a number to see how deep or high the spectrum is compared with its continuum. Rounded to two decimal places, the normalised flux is 1.00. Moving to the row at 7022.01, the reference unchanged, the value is 1.03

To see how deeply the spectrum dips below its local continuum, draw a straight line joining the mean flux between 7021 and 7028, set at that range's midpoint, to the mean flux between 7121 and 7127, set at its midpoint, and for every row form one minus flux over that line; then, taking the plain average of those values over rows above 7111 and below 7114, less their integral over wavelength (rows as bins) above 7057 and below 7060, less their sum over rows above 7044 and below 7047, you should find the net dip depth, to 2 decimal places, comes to -0.11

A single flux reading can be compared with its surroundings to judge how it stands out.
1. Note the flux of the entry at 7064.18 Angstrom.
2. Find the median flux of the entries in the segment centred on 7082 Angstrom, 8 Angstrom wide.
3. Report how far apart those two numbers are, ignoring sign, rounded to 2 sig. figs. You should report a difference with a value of 0.33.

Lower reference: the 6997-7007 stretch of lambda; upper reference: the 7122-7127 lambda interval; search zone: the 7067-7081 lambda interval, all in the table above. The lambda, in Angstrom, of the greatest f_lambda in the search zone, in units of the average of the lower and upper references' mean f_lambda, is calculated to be 7075.57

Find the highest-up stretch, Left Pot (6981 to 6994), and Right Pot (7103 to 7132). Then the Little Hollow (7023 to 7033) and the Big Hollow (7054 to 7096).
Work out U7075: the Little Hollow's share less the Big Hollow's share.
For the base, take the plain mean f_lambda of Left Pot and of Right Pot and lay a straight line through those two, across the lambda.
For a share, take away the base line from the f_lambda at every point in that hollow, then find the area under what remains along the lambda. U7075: -1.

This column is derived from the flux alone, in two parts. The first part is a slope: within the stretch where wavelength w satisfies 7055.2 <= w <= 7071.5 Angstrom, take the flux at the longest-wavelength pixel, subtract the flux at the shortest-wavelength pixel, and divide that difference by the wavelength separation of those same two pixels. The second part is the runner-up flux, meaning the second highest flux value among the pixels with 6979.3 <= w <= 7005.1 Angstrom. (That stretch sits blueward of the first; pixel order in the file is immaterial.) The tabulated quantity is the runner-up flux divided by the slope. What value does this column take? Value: 560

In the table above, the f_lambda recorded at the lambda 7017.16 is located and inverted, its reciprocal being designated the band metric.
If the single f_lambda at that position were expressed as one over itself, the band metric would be 0.0583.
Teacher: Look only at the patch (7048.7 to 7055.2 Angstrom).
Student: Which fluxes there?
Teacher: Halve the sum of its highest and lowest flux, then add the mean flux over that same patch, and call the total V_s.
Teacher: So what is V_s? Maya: 35.1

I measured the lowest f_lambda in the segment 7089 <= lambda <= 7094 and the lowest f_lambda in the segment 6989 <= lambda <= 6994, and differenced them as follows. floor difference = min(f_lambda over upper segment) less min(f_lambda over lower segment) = -0.4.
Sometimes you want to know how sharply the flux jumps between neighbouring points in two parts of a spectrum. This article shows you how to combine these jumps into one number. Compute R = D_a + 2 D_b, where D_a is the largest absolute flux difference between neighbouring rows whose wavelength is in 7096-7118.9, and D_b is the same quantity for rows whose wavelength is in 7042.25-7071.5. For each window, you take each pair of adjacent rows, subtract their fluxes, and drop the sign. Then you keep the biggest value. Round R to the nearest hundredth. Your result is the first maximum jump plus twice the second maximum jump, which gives 1.96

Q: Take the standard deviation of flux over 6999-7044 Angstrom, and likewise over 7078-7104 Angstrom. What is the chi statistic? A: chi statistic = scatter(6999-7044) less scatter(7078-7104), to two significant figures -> 0.17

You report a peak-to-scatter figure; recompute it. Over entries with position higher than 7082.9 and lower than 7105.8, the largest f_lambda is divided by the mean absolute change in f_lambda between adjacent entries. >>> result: 129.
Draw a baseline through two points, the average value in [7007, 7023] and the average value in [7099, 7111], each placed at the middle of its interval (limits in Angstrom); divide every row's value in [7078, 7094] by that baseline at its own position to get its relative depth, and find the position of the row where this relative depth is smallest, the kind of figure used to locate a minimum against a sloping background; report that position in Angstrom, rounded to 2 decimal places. 7082.09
